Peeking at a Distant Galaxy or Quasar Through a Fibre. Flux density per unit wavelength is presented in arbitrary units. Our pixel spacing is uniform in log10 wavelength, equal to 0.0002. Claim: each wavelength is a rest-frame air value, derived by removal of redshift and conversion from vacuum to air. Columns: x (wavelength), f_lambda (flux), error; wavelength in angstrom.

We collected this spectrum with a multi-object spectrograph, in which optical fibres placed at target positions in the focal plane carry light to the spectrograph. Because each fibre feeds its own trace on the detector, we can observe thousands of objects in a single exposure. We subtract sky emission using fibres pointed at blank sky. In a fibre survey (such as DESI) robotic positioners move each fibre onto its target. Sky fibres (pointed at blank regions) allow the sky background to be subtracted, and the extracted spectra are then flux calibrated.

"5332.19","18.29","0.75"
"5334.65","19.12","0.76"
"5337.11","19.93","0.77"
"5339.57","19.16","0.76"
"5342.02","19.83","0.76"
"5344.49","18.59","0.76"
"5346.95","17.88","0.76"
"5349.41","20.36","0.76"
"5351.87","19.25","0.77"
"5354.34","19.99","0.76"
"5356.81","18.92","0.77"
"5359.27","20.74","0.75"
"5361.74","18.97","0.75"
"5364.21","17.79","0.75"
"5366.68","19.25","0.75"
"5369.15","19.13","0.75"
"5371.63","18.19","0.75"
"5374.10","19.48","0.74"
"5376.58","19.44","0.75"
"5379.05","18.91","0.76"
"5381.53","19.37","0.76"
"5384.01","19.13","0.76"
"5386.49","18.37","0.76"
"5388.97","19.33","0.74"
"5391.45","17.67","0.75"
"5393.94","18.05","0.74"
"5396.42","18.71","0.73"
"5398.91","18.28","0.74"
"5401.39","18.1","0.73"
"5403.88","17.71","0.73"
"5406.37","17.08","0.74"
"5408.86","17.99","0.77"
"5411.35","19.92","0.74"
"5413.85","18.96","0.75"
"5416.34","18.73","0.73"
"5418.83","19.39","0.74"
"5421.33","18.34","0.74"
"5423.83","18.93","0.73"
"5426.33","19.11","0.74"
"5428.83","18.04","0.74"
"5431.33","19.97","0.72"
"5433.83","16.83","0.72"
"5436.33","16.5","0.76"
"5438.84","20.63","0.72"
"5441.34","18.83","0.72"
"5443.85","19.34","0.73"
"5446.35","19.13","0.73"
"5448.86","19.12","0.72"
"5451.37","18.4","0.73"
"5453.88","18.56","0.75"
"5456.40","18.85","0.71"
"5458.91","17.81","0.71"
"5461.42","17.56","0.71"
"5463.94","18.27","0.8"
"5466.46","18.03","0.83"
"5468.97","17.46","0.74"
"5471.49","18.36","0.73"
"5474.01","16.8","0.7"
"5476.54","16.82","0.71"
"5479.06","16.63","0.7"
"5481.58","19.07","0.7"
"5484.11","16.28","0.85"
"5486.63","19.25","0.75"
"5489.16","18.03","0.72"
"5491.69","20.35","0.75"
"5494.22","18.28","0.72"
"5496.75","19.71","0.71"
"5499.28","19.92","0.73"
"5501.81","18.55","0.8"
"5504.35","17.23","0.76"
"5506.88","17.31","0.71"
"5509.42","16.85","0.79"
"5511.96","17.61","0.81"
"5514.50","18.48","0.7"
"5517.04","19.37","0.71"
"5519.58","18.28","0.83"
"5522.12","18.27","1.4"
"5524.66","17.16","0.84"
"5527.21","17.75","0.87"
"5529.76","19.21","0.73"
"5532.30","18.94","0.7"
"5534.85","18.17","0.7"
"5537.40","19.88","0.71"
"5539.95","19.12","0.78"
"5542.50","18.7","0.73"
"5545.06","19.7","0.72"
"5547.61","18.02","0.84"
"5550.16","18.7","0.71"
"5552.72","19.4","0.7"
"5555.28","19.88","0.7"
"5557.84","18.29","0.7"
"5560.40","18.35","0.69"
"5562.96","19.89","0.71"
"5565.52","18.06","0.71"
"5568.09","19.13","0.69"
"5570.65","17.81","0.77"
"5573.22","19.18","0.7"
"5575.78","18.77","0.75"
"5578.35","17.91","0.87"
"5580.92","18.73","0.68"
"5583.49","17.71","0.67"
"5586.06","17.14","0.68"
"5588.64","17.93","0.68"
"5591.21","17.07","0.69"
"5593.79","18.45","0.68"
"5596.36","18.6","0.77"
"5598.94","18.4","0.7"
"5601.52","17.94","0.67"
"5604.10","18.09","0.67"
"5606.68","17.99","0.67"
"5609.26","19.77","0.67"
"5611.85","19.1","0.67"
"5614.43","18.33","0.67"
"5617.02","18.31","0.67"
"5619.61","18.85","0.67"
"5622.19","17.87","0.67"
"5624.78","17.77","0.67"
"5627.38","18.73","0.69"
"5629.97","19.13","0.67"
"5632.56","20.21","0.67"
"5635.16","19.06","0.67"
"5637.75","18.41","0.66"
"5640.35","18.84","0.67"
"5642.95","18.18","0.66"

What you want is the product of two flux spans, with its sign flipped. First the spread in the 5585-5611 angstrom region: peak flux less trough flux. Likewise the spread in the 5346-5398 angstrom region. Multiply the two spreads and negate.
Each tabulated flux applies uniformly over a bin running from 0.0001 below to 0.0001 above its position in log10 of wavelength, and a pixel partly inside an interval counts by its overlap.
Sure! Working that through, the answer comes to -8.3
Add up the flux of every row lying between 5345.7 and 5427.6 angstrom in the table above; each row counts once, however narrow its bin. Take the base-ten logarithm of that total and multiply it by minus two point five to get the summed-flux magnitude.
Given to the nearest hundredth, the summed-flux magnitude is -6.98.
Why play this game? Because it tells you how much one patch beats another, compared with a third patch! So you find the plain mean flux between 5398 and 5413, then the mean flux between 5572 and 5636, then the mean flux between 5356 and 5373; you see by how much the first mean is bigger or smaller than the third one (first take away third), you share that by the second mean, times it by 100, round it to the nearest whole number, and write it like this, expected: -4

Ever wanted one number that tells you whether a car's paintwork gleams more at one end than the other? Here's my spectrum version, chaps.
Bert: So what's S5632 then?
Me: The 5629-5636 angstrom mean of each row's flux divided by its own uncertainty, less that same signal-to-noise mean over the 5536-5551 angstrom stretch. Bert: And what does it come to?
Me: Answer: 4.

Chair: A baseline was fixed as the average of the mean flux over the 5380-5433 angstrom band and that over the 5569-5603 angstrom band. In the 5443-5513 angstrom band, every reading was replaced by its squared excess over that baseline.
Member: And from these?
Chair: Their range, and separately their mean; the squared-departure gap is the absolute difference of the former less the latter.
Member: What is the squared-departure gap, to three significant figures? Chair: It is 3.27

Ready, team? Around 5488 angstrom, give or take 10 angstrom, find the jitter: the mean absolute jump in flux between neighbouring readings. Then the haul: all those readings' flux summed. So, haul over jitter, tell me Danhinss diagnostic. 68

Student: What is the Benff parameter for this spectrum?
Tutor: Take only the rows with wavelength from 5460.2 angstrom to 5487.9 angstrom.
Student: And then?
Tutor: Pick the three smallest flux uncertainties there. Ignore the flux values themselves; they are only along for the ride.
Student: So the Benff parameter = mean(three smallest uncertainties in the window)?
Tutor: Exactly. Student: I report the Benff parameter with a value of 0.700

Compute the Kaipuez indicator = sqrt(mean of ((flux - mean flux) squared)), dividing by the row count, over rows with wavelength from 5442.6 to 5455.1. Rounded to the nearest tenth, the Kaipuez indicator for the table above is 0.4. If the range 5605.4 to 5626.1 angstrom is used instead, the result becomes 0.6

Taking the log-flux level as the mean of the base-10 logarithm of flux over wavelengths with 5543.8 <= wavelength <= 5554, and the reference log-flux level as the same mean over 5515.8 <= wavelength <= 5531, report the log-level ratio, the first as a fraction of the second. 1.01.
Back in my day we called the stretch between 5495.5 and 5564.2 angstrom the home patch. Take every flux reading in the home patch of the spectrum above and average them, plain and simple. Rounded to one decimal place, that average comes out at 18.6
